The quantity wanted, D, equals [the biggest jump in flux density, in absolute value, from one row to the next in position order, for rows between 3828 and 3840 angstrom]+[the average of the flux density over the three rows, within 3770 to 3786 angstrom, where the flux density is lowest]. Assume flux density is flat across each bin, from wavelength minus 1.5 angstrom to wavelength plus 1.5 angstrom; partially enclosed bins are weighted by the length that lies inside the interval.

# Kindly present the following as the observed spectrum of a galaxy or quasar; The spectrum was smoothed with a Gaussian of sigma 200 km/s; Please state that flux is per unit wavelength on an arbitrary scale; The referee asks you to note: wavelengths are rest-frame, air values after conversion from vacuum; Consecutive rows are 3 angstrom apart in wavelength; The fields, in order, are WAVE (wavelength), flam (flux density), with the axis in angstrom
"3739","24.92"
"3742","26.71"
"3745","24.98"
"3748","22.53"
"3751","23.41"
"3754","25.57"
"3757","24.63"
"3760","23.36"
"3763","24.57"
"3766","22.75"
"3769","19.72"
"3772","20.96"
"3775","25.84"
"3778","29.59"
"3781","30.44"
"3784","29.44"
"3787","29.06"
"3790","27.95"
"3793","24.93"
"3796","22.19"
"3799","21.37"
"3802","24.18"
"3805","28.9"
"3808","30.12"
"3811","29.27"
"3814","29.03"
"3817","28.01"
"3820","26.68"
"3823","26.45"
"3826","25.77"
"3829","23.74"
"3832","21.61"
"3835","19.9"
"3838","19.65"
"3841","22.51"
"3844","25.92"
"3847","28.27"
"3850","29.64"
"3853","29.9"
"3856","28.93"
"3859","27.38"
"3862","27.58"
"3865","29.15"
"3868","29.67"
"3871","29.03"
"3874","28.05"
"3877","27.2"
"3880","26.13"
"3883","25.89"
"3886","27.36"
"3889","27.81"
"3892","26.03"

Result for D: 27.5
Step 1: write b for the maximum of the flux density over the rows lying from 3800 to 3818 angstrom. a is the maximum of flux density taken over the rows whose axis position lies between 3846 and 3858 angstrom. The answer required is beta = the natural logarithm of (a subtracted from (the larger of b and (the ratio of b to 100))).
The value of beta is -1.5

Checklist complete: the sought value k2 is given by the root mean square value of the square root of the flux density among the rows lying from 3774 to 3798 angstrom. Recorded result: 5.24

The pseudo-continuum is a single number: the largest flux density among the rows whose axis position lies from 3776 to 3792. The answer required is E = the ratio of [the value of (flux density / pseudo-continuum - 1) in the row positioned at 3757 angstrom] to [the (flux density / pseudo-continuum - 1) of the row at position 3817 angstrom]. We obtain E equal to 2.4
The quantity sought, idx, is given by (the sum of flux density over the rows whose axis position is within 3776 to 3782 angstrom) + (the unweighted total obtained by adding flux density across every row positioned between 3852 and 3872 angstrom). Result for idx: 262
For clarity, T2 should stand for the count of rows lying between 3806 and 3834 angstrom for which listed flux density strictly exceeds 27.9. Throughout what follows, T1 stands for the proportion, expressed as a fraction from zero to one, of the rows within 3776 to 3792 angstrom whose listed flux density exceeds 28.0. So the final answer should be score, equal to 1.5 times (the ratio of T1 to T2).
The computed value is 0.30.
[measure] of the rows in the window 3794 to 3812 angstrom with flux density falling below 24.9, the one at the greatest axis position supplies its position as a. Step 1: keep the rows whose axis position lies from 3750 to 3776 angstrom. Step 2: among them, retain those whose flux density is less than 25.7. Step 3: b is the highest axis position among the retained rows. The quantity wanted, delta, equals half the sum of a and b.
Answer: 3787.0 angstrom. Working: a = 3802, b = 3772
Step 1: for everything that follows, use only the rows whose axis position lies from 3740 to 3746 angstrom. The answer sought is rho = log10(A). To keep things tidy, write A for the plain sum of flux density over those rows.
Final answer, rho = 1.71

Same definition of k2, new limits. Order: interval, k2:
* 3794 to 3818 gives 5.16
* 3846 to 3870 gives 5.37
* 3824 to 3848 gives 4.84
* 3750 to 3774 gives 4.81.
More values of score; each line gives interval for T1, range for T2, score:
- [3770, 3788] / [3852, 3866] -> 0.33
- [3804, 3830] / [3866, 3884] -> 0.28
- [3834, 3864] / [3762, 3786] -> 0.20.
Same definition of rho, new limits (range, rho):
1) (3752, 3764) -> 1.99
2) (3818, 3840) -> 2.21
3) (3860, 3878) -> 2.23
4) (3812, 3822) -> 1.92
